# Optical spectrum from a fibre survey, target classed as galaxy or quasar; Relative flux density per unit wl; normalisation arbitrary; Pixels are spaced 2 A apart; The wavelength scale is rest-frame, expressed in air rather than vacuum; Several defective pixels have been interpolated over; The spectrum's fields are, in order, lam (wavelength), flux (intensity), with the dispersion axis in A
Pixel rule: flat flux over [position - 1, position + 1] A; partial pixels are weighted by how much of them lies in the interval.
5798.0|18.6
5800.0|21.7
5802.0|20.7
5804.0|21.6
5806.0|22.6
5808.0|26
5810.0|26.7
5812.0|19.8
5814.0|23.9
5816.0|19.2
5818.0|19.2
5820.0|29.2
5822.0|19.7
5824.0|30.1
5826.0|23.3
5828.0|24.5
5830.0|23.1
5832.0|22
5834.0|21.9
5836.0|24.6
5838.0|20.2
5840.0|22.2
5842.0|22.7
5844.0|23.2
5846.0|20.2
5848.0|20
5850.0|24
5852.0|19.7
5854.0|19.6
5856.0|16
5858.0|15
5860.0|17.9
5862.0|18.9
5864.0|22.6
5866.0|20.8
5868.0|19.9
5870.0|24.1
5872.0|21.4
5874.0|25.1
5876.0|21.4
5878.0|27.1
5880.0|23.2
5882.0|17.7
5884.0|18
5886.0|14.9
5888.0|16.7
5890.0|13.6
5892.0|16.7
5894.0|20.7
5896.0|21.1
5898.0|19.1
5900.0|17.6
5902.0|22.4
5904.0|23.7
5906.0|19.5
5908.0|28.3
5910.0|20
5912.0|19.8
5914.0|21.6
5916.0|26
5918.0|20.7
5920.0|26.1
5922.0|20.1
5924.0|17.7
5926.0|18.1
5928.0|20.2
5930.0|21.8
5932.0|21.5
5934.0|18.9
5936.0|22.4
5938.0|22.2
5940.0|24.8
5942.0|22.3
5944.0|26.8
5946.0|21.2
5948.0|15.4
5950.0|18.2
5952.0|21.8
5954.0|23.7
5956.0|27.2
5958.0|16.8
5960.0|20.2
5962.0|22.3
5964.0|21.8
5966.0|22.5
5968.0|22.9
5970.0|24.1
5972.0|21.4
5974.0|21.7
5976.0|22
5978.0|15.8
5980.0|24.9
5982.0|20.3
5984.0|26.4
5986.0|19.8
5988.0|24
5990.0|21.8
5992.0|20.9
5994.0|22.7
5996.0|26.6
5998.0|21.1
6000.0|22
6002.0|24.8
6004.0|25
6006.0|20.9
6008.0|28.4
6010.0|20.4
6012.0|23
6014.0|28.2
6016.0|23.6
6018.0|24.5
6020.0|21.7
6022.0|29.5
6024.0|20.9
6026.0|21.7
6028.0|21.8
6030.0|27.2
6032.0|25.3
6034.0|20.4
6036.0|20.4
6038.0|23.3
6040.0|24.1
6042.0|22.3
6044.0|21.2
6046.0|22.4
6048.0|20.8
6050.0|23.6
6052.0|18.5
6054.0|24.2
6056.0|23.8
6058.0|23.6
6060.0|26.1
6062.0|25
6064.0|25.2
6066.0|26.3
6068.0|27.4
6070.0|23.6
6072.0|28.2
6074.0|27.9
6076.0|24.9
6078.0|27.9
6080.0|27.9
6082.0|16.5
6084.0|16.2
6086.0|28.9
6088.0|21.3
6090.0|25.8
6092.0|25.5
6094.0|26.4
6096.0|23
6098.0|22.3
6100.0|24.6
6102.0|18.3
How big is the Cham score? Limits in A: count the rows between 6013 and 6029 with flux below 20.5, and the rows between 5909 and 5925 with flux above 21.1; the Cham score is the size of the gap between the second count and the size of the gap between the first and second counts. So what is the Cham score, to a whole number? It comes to 0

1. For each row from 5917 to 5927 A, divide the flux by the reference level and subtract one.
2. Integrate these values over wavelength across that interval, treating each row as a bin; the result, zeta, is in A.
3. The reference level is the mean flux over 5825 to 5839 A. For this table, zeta -0.99 A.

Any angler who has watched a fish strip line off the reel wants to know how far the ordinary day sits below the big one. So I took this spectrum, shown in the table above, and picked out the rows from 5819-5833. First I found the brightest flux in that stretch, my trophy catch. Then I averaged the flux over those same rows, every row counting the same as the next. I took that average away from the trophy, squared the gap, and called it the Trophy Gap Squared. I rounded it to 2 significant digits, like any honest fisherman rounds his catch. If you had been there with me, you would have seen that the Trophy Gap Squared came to 31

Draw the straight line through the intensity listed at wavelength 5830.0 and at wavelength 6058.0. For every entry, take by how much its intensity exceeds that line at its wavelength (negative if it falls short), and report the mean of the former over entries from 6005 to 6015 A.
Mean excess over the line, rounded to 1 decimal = 0.7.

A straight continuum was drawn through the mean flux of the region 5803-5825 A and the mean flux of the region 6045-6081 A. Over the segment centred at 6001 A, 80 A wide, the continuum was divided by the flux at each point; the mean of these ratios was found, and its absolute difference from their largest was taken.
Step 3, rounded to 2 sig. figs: 0.46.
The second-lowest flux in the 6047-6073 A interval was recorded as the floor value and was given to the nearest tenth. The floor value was 20.8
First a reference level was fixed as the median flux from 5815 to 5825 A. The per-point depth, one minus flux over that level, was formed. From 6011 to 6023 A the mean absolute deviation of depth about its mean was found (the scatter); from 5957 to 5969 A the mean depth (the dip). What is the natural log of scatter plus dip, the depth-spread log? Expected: -2.9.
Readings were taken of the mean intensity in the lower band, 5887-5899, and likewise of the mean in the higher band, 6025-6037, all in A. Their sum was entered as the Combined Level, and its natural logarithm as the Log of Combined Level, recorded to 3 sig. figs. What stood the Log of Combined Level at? 3.71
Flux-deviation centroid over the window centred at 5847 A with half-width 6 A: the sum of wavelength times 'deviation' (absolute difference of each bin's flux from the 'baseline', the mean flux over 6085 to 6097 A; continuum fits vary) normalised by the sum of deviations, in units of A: 5847.6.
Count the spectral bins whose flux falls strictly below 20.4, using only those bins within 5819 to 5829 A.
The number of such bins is 1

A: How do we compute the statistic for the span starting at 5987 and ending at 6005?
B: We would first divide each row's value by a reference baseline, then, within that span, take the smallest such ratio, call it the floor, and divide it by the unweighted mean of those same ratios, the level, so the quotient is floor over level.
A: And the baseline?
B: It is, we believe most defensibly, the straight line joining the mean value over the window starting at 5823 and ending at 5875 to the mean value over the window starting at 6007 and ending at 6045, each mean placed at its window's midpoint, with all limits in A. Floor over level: 0.90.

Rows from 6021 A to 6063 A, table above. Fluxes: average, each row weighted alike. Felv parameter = 23.1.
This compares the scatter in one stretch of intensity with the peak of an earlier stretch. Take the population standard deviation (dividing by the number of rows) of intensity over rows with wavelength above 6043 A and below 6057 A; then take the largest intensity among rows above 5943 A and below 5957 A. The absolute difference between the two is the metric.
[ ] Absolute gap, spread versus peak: 25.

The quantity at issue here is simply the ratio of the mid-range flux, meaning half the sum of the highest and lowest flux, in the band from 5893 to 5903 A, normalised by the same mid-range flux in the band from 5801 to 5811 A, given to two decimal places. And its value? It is 0.84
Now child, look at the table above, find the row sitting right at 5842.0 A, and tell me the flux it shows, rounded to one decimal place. 22.7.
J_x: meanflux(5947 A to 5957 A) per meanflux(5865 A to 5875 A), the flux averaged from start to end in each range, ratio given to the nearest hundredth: 0.96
